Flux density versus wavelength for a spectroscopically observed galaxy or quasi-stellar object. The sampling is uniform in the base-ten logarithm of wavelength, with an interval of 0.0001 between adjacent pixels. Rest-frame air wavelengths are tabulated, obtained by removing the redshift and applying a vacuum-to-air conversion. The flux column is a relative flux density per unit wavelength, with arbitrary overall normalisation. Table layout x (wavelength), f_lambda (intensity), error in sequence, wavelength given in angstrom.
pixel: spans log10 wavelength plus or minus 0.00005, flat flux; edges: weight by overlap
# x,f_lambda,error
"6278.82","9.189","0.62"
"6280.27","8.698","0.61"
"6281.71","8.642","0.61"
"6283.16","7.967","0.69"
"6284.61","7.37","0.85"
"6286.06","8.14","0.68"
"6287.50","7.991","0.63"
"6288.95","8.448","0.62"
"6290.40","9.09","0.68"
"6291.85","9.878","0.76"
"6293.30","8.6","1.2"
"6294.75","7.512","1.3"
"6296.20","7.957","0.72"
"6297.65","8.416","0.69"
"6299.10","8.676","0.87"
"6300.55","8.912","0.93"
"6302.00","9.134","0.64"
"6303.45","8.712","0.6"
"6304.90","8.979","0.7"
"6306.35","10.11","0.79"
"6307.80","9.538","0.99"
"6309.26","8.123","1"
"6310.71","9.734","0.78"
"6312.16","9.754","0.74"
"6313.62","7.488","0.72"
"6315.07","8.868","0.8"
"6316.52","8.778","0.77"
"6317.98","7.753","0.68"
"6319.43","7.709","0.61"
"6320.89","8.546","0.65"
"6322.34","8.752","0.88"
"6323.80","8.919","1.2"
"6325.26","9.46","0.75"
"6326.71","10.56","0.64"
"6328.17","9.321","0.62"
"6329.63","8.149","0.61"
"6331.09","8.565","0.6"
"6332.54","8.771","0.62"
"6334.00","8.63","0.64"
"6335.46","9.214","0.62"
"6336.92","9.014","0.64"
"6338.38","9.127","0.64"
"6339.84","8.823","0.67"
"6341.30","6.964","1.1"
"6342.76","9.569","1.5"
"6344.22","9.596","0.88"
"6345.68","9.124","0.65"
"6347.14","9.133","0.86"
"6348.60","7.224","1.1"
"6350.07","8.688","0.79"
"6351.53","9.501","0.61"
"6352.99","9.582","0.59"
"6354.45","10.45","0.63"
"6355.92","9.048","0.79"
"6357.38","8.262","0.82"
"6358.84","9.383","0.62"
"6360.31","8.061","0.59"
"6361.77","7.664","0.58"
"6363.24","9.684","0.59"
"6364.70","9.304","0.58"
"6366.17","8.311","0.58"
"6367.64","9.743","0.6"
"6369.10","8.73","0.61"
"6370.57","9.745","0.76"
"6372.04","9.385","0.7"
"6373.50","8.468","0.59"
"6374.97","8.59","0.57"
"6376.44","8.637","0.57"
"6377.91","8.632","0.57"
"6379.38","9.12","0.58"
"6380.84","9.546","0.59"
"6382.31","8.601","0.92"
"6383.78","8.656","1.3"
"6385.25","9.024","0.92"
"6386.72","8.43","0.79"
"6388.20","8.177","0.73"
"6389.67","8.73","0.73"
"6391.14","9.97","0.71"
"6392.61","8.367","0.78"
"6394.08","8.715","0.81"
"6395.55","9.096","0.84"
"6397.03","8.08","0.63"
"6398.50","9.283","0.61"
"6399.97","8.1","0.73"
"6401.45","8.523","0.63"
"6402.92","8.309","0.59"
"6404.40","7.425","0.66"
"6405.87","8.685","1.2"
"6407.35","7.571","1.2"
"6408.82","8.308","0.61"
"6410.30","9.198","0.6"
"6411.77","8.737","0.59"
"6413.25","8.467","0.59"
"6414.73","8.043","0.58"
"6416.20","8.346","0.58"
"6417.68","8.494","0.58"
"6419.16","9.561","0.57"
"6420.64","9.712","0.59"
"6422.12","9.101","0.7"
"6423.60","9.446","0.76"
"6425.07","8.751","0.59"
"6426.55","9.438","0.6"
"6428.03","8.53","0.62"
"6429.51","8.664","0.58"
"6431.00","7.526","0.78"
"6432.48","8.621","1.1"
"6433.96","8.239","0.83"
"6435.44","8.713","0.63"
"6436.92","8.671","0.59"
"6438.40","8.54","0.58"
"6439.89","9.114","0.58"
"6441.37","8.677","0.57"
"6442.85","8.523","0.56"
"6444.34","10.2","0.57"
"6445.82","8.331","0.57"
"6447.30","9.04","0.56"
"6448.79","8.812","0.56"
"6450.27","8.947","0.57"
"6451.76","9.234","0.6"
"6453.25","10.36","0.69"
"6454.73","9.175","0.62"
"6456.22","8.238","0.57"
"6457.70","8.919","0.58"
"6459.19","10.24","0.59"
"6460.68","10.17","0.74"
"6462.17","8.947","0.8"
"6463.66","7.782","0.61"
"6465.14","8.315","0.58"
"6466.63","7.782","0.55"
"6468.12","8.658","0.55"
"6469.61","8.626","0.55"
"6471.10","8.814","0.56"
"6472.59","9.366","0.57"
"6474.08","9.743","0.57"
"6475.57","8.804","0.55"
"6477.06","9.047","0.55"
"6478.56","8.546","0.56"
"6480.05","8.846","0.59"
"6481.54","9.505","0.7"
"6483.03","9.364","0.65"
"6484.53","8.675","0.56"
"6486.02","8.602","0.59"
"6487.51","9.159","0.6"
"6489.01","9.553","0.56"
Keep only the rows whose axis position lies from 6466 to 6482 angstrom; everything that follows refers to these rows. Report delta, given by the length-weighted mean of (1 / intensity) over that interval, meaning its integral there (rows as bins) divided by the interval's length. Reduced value 0.113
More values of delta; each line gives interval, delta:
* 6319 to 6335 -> 0.113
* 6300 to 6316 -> 0.112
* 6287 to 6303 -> 0.117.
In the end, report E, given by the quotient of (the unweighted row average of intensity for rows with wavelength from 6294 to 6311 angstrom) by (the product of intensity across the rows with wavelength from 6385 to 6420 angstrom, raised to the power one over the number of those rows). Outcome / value 1.03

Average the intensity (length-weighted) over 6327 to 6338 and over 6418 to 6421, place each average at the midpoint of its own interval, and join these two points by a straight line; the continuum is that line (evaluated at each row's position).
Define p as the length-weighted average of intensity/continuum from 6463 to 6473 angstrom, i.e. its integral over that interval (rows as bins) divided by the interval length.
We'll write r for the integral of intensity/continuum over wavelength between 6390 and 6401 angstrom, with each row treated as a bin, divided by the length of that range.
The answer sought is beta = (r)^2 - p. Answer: 0.03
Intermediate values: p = 0.87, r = 0.946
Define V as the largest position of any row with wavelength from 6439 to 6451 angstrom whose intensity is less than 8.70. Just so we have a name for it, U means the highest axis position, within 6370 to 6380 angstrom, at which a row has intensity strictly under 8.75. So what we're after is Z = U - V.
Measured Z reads -67.9 angstrom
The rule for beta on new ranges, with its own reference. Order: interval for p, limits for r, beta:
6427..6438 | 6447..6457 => 0.00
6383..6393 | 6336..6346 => 0.04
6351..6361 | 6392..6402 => -0.16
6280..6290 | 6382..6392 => -0.05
